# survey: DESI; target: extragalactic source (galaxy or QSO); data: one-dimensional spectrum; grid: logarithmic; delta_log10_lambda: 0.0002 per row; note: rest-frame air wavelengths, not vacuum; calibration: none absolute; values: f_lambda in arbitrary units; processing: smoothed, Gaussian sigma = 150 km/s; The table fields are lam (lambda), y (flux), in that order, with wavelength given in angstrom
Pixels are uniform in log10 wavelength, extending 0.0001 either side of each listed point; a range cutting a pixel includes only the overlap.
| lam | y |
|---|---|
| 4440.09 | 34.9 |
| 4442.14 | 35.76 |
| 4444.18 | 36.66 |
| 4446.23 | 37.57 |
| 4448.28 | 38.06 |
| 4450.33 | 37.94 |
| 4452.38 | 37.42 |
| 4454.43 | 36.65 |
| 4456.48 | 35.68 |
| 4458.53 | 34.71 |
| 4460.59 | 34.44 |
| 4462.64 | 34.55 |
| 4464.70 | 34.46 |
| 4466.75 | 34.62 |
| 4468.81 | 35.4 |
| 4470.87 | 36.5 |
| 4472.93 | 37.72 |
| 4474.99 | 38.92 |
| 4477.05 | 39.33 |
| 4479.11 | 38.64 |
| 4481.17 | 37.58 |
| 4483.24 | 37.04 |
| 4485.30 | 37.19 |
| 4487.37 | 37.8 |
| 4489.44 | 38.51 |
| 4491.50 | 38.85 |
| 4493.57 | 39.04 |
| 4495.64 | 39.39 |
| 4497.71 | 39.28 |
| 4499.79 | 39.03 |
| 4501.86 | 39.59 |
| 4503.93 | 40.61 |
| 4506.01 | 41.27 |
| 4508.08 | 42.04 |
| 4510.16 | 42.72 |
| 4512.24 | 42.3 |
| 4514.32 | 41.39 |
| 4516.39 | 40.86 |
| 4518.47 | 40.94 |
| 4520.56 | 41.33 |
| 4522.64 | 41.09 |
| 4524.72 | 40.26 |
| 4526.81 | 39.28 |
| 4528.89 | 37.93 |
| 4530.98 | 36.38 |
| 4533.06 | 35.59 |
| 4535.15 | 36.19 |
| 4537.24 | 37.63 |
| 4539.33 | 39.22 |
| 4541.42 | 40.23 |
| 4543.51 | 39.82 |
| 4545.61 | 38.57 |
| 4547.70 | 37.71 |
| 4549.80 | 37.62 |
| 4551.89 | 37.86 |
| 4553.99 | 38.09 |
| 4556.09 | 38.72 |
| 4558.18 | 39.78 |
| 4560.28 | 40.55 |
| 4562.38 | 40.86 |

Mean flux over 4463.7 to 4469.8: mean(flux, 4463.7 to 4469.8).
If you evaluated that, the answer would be 35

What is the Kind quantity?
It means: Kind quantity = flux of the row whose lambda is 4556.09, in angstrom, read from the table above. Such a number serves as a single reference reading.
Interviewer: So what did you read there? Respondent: 38.72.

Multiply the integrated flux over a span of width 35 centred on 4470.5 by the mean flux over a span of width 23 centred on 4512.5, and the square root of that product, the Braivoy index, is 230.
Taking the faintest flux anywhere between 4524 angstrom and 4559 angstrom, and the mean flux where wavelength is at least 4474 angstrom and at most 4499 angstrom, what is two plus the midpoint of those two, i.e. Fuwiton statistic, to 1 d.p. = 39.0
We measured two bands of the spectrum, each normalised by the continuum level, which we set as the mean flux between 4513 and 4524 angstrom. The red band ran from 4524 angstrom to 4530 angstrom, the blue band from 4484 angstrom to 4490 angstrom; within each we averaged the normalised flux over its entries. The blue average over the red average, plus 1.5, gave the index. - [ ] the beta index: 2.47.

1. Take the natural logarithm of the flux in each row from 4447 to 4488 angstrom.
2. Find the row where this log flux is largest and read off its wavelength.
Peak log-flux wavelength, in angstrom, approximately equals 4477.05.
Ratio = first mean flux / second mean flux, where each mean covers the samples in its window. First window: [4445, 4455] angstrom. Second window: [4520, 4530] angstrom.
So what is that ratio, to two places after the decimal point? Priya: 0.94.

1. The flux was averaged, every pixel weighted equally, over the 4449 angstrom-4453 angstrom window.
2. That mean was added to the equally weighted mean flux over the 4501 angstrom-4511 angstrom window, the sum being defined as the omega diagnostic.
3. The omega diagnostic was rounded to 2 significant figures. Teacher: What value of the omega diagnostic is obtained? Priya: 79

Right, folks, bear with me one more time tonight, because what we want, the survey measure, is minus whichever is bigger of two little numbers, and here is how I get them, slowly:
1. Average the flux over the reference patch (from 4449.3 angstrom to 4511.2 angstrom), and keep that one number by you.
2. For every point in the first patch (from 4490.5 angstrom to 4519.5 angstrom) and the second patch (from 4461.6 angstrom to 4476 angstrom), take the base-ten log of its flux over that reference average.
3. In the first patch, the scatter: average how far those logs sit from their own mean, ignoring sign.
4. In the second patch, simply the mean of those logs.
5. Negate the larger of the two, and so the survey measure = -0.012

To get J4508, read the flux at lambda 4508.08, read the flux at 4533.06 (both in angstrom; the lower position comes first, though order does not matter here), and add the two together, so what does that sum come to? 77.6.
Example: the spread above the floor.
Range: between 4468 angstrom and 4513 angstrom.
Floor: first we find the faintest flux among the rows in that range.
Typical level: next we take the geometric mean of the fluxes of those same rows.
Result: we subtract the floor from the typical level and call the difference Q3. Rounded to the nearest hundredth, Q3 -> 3.59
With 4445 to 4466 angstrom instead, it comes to 1.68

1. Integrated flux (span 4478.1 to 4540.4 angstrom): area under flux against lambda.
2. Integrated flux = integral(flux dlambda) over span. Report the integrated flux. 2448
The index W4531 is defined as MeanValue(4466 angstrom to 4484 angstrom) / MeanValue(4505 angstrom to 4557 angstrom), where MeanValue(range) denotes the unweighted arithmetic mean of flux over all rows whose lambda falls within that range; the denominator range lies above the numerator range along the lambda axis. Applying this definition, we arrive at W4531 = 0.95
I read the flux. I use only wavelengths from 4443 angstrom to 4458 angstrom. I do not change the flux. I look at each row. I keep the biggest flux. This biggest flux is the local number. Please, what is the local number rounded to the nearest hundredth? 38.06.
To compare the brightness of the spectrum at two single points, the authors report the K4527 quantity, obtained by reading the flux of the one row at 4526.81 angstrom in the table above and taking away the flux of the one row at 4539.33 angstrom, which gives 0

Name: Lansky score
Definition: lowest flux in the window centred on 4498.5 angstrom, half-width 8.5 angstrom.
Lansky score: 38.85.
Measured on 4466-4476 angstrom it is 34.62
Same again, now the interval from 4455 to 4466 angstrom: 34.44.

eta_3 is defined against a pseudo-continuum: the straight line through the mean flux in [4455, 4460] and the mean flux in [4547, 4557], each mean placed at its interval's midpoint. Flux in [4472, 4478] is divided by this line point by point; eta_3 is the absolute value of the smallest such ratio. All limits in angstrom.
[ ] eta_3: 1.06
